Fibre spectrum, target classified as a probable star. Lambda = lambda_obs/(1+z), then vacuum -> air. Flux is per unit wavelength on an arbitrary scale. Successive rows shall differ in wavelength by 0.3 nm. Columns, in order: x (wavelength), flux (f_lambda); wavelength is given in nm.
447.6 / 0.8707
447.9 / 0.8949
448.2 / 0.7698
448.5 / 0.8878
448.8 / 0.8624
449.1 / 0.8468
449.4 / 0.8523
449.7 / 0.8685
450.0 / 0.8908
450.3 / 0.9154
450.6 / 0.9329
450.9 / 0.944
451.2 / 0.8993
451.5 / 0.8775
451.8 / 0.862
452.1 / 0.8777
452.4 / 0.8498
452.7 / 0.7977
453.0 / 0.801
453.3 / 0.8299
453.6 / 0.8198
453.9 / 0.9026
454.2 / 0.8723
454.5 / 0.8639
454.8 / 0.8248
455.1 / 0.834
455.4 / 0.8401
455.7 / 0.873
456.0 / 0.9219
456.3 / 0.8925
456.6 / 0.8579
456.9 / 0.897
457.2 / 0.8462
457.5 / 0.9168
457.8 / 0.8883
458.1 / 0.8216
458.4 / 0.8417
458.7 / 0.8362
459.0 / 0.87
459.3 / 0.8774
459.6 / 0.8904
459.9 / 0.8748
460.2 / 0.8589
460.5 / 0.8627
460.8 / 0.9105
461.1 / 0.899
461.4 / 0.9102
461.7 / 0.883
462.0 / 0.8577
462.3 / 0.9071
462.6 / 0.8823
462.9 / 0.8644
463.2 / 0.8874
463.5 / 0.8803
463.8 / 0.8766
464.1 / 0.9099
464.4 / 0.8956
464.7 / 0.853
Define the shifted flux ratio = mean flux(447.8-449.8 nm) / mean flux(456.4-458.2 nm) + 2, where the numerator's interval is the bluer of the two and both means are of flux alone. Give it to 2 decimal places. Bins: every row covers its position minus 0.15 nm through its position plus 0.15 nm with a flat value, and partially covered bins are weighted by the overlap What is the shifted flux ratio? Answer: 2.98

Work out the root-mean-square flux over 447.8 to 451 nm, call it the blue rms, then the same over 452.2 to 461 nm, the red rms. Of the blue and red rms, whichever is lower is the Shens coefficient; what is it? 0.862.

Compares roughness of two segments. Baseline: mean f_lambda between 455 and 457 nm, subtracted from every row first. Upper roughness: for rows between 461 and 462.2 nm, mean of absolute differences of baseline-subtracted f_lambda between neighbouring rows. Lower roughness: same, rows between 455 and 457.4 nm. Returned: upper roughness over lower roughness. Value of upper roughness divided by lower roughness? 0.61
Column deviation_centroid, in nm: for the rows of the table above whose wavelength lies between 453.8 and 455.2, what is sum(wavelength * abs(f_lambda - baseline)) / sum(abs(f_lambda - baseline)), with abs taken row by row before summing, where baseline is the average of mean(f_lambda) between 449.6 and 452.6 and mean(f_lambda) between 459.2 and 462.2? 454.72 nm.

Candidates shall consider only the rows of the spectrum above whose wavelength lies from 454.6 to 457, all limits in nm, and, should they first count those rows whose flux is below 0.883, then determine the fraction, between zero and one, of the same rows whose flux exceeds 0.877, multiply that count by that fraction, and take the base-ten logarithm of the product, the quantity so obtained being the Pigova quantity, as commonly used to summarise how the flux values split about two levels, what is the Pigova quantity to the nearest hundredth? 0.27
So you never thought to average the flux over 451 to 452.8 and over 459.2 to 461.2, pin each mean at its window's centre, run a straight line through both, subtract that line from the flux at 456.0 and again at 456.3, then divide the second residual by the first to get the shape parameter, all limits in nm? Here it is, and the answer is 0.4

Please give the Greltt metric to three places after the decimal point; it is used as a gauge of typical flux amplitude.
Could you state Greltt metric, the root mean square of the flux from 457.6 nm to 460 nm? 0.863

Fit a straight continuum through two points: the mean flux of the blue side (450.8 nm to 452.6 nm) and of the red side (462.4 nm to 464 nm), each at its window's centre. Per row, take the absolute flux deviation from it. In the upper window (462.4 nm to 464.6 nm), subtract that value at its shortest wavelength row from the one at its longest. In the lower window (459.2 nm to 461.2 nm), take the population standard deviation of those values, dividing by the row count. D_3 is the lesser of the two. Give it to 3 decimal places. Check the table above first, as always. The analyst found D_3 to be 0.009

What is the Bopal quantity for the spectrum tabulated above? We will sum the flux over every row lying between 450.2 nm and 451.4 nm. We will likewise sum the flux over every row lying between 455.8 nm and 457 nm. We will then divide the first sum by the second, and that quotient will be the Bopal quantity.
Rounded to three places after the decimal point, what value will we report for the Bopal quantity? 1.034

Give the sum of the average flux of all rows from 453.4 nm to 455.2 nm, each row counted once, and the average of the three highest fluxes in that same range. 1.73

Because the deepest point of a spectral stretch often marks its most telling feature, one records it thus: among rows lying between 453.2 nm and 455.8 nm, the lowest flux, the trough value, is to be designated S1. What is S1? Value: 0.8198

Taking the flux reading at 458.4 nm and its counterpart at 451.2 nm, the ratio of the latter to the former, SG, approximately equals 1.07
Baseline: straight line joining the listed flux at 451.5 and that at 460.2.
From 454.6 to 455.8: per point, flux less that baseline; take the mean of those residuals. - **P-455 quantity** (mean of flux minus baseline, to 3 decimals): -0.027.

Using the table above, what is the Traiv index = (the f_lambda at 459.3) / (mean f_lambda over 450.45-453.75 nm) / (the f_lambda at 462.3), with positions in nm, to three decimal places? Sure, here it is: 1.121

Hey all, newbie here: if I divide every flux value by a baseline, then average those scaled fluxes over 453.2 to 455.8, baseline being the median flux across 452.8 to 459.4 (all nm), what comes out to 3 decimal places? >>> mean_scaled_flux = 0.989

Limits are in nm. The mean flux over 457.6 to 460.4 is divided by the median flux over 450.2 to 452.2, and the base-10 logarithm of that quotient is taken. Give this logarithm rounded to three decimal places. -0.018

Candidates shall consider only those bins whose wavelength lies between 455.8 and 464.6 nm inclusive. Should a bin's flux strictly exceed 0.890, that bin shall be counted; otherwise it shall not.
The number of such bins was 11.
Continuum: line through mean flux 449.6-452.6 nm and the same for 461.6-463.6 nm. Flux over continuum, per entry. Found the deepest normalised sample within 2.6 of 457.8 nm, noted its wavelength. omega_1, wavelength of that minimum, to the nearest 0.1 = 458.1 nm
